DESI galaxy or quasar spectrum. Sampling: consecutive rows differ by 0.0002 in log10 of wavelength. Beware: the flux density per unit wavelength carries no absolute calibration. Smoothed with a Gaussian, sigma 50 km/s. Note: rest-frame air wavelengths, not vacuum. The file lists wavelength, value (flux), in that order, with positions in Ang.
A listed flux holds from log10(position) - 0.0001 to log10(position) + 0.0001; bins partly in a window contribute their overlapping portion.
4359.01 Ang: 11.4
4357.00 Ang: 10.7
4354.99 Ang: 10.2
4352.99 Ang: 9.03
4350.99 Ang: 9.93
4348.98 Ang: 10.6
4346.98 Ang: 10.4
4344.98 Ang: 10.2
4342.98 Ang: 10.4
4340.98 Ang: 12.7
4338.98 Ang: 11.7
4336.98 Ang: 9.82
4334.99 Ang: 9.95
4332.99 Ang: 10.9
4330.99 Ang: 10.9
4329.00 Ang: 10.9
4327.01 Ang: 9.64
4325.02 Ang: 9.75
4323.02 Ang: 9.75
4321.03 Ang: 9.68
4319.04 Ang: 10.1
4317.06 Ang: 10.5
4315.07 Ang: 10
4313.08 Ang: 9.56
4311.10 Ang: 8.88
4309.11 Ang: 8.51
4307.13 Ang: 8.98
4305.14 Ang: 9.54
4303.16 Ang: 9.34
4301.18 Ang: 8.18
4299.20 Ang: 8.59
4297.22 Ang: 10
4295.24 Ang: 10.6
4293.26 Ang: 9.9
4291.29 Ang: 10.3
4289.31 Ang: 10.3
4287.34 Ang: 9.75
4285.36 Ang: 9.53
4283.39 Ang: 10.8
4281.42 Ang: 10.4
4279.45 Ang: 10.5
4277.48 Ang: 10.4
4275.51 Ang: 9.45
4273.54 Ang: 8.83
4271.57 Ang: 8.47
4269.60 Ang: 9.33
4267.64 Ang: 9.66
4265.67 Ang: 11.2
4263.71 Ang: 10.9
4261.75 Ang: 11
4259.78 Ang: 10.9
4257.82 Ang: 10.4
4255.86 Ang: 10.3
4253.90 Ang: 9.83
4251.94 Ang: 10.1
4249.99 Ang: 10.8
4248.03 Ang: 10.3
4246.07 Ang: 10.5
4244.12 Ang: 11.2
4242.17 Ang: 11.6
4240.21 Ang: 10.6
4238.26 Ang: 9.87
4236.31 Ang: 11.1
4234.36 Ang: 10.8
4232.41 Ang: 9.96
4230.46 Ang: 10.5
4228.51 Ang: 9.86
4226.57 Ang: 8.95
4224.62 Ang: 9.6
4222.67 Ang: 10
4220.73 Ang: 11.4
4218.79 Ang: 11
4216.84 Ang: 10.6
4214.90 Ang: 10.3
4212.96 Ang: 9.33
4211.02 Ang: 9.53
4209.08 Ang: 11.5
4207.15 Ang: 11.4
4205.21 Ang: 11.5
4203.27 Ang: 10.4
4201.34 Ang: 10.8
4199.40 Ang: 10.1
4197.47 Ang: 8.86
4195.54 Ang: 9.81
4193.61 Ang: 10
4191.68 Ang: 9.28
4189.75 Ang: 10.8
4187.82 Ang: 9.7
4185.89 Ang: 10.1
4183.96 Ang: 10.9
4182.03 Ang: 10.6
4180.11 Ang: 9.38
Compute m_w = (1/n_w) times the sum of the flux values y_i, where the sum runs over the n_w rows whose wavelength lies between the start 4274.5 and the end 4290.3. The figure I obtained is 10.14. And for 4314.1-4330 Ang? 10.04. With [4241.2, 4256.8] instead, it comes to 10.58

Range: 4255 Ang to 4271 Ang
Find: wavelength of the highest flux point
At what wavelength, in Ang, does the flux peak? 4265.67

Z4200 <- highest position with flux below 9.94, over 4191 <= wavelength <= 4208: 4197.47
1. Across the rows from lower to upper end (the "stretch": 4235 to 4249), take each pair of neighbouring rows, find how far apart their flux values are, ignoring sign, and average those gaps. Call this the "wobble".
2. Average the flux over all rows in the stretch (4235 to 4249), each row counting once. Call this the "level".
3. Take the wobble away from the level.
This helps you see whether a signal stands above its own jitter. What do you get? 10.0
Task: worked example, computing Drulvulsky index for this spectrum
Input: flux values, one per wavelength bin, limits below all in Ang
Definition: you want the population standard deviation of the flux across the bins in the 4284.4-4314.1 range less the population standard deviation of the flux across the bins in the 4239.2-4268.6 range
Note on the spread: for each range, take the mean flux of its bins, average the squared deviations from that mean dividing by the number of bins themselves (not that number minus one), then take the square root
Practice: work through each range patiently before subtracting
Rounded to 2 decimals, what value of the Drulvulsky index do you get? 0.17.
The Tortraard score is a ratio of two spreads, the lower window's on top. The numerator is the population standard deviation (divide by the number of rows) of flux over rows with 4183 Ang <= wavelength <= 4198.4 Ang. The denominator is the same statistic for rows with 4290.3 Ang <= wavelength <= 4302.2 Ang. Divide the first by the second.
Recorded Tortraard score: 0.73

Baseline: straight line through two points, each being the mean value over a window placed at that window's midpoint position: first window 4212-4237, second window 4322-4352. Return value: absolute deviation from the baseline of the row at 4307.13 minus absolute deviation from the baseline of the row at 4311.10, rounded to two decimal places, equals -0.11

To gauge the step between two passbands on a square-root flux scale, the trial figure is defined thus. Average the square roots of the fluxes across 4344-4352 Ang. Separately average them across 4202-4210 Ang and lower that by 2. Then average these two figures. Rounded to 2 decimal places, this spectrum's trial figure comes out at 2.28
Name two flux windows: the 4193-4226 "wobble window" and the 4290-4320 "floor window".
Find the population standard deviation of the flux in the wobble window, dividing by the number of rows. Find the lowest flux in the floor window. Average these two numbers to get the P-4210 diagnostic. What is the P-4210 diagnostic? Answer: 4.5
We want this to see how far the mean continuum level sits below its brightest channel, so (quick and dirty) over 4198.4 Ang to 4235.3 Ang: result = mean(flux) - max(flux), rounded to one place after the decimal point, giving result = -1.1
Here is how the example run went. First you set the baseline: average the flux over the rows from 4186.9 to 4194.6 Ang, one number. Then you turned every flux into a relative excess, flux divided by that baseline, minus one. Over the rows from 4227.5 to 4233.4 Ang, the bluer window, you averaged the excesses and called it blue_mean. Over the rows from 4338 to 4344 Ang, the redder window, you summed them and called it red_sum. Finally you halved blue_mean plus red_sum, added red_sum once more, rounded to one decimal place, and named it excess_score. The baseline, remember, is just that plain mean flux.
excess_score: 0.8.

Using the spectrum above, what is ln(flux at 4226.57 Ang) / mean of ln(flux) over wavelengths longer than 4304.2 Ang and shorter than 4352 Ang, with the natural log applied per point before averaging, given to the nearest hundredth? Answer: 0.95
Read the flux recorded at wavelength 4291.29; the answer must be 10.3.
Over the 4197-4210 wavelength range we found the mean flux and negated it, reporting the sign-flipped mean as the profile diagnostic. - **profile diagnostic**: -10.7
